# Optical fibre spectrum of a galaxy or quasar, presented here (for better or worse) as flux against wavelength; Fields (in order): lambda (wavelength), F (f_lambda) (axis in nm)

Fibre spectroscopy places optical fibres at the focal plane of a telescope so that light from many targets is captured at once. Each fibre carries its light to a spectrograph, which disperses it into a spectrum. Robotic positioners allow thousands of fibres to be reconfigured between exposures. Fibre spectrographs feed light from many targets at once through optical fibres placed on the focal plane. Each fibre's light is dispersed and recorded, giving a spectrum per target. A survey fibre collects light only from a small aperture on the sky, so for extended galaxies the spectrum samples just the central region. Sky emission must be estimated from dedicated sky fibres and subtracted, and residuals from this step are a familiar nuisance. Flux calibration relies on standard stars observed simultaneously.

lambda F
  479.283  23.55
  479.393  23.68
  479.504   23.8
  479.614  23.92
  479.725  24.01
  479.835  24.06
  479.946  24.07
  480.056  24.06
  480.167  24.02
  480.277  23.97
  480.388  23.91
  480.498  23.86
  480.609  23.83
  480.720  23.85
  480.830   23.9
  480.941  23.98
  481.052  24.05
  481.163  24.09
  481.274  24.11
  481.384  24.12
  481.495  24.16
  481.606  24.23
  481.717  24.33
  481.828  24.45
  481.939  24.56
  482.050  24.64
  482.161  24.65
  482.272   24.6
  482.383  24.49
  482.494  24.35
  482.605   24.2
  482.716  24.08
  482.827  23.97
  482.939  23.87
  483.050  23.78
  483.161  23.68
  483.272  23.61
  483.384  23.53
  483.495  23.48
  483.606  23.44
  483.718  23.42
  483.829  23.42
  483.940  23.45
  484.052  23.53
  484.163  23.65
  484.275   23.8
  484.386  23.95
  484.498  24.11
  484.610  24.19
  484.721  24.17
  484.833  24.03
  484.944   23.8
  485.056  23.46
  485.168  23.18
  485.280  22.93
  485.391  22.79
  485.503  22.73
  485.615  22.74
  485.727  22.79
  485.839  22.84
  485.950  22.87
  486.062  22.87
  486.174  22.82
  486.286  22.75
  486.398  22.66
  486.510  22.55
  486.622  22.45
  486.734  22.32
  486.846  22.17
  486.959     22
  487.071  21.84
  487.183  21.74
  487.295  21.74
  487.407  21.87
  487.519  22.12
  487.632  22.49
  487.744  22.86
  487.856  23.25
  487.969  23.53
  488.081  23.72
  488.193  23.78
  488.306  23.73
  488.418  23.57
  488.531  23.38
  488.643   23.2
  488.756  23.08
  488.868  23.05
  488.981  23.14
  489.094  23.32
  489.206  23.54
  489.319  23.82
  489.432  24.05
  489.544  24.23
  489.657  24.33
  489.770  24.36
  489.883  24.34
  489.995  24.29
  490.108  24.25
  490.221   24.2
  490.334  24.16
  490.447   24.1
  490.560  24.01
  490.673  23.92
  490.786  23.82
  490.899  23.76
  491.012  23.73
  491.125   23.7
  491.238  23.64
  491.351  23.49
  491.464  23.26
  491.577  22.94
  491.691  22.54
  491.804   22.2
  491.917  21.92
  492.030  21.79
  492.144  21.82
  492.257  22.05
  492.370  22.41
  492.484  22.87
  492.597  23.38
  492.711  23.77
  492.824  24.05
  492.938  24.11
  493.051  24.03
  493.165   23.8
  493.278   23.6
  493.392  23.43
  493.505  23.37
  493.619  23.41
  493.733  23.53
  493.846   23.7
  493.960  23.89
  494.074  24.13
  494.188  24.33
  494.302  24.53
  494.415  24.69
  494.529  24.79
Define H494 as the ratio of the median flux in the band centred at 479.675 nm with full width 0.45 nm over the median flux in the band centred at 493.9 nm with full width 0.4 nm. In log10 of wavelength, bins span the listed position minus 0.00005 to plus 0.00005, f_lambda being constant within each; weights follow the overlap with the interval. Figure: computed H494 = 1.01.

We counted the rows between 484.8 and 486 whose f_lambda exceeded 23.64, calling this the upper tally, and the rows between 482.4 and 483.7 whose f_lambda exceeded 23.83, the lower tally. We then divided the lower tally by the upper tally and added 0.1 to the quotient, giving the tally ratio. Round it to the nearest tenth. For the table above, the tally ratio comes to 2.6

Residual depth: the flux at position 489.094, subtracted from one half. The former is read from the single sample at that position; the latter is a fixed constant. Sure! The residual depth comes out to -22.8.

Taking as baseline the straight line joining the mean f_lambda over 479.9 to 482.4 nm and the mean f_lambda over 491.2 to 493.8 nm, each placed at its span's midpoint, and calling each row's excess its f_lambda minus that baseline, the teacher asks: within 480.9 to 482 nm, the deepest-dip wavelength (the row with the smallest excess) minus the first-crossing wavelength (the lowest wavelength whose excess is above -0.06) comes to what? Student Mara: -0.33 nm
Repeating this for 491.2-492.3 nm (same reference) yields 0.79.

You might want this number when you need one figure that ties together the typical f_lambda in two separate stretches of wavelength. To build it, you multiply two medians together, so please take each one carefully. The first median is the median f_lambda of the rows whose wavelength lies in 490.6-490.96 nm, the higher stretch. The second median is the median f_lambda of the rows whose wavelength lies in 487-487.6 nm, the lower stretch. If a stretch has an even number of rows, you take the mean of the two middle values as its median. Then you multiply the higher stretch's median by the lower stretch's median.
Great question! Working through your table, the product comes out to 520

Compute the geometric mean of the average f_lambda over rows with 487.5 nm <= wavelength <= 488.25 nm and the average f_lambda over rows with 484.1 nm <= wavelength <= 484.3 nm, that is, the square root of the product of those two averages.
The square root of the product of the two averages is 23.4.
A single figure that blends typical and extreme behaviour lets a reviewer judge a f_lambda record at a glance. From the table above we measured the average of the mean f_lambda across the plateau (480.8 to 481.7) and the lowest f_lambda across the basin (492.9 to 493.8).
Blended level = 23.7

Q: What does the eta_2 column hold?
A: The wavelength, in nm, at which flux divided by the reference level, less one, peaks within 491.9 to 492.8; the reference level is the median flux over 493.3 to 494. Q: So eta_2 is 492.711 nm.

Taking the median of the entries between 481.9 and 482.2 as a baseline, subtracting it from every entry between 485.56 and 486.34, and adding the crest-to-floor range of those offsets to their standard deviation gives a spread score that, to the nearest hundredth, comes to 0.18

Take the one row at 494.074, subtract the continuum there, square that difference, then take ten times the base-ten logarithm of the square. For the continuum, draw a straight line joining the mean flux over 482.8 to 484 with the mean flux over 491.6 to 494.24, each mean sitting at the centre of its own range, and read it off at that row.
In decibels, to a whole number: 0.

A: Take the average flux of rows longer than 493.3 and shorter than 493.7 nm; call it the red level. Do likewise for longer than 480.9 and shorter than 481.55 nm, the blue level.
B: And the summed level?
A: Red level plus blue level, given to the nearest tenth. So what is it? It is 47.5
